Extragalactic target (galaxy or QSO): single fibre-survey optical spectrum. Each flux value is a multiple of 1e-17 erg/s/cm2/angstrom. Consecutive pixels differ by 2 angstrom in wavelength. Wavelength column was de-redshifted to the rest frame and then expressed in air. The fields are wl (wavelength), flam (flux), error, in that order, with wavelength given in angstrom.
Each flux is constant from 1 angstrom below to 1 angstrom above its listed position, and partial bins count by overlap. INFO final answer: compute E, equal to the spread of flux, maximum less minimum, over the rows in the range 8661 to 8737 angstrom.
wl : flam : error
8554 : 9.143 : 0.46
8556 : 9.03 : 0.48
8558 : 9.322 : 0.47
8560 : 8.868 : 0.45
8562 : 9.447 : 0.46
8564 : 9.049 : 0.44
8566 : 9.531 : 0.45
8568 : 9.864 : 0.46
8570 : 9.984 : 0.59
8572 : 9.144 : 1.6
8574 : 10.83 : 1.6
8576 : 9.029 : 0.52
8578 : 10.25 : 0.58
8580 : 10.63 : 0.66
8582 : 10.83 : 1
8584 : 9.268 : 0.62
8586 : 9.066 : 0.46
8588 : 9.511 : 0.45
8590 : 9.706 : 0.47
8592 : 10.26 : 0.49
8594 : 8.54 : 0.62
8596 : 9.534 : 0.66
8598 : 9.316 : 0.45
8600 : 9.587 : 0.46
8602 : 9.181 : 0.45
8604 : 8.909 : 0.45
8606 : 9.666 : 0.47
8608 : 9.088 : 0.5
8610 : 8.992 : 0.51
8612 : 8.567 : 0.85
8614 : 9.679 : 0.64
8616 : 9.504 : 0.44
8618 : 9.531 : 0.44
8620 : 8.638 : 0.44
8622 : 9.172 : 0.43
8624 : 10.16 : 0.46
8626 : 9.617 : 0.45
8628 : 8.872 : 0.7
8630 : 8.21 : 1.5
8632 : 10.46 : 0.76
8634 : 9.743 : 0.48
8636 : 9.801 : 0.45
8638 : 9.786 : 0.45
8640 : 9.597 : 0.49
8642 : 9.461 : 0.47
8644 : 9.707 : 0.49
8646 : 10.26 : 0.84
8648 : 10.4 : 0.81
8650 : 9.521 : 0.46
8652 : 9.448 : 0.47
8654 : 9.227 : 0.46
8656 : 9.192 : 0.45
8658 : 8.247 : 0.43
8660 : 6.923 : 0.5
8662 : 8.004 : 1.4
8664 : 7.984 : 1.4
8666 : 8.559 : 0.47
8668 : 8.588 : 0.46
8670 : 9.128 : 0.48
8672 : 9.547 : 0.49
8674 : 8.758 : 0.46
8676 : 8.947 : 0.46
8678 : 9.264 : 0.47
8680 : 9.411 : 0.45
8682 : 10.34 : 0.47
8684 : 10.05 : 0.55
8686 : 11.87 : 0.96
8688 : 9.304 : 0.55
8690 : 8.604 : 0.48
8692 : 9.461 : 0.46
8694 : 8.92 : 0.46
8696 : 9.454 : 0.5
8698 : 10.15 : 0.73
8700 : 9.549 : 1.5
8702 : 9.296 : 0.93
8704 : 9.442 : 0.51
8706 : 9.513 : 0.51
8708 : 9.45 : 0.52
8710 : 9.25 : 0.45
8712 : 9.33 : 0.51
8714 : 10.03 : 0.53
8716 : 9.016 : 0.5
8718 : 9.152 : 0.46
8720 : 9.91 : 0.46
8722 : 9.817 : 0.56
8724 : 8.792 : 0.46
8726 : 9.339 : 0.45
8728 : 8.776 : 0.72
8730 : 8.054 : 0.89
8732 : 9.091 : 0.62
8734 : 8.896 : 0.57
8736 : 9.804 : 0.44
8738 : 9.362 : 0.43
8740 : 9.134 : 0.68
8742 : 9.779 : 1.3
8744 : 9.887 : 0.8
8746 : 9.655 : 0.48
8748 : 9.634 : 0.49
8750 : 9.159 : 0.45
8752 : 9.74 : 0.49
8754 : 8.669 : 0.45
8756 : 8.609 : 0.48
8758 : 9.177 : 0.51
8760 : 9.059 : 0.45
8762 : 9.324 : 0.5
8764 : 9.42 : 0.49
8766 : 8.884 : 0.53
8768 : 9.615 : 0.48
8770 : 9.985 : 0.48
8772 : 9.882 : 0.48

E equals 3.9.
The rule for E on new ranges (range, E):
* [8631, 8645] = 1.0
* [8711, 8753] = 2.0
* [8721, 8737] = 1.8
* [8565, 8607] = 2.3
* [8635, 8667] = 3.5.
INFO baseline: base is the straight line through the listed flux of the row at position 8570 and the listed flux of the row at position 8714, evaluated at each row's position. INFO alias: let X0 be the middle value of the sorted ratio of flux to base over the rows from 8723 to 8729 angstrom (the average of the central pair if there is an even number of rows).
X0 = 0.876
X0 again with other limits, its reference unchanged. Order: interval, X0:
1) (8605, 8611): 0.909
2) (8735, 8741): 0.933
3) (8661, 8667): 0.799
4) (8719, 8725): 0.979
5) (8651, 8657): 0.922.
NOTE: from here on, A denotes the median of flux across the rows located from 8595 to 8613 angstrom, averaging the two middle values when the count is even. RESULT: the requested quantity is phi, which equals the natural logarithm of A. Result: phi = 2.22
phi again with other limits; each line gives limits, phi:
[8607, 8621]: 2.21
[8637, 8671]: 2.22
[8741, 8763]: 2.23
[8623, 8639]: 2.28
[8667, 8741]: 2.23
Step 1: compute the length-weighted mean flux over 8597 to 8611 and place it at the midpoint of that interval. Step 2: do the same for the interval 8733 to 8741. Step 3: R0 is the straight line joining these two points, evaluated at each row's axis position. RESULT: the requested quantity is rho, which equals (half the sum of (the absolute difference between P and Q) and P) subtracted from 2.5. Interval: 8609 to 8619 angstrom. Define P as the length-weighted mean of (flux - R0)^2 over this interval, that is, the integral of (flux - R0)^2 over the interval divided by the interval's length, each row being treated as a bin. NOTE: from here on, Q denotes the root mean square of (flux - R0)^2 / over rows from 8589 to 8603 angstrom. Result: 2.28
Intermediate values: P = 0.17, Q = 0.4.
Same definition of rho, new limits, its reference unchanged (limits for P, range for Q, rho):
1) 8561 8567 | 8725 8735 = 2.15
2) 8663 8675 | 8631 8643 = 2.19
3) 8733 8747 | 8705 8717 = 2.39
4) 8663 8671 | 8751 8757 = 2.03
